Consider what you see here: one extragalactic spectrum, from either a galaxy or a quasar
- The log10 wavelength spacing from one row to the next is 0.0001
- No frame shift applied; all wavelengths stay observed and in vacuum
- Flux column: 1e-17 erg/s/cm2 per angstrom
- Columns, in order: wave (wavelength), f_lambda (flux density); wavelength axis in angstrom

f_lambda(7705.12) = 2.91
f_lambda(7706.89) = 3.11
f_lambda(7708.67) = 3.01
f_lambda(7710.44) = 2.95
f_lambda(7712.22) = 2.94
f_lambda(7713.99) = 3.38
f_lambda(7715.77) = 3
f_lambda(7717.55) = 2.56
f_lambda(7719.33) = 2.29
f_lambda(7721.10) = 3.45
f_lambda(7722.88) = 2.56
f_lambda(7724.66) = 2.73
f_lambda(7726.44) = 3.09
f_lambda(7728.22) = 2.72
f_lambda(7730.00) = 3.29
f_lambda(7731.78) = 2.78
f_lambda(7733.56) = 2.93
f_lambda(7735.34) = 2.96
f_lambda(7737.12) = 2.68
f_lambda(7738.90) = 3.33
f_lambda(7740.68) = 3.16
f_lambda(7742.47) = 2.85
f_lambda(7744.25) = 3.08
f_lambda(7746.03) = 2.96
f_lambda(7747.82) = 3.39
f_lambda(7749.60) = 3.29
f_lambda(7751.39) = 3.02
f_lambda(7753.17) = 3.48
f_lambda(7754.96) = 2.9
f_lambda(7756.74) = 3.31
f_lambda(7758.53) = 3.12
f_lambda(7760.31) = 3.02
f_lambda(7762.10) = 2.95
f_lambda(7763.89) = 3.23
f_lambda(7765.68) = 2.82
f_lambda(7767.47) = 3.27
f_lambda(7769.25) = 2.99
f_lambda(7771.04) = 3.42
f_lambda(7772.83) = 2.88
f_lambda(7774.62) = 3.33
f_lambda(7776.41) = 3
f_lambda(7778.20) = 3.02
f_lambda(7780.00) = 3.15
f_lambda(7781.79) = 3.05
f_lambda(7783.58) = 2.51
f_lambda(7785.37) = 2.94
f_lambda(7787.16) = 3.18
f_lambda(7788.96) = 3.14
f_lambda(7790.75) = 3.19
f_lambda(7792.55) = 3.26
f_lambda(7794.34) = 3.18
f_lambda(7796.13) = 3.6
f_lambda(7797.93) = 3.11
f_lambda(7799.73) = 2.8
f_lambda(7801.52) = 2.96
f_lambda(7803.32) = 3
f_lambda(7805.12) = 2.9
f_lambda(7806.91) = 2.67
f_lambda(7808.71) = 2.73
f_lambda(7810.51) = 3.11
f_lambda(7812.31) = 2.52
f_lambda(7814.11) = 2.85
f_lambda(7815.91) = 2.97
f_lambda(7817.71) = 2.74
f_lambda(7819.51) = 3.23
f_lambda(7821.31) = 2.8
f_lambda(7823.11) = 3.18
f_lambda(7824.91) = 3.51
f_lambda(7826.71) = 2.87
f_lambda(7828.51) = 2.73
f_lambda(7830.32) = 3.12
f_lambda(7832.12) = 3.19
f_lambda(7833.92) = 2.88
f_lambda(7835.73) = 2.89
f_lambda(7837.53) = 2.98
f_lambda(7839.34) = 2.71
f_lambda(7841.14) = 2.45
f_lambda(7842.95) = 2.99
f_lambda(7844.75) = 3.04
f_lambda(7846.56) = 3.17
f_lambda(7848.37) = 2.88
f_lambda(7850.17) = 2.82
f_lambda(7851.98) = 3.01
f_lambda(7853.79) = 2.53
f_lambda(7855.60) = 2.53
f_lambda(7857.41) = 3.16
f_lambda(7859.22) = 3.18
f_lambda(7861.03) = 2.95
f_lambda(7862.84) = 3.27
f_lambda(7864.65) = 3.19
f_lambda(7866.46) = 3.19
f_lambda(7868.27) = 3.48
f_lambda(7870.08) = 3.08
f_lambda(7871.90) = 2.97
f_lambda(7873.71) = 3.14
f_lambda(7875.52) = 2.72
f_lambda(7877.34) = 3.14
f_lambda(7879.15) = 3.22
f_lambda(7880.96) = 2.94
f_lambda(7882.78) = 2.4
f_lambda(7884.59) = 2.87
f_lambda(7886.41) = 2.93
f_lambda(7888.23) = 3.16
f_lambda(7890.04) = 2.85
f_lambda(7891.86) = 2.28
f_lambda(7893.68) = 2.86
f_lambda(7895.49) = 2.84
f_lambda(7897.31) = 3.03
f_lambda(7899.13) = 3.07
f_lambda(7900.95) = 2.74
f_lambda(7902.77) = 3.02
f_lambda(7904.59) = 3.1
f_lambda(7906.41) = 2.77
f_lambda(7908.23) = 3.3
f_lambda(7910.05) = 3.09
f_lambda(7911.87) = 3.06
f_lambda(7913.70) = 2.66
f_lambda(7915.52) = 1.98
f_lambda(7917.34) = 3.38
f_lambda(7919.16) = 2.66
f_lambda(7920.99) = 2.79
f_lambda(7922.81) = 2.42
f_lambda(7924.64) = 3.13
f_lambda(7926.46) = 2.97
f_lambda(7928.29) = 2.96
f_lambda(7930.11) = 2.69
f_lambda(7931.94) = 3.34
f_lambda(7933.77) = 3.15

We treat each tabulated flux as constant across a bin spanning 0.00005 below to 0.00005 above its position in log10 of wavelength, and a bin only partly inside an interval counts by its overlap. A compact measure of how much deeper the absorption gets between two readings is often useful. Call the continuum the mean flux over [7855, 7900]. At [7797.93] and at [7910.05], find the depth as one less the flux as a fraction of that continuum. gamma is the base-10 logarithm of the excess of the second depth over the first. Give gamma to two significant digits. -2.2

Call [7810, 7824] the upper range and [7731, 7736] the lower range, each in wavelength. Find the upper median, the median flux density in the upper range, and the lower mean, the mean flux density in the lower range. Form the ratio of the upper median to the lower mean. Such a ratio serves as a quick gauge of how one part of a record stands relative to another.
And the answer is 1.007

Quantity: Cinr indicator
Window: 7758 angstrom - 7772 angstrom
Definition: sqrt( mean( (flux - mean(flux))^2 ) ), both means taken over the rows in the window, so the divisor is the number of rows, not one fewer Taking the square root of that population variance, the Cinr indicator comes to 0.183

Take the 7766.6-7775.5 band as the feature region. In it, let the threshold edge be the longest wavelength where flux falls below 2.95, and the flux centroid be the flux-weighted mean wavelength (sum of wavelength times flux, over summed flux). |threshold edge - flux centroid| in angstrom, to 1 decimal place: 1.8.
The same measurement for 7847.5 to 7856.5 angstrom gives 3.7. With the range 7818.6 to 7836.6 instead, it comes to 8.2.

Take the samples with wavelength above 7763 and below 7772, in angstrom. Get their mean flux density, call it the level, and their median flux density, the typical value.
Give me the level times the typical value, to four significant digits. 10.16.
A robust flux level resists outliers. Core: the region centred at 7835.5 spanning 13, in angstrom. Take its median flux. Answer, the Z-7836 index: 2.89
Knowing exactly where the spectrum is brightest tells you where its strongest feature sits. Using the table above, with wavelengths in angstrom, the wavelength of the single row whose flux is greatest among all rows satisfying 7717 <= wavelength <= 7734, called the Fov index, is 7721.10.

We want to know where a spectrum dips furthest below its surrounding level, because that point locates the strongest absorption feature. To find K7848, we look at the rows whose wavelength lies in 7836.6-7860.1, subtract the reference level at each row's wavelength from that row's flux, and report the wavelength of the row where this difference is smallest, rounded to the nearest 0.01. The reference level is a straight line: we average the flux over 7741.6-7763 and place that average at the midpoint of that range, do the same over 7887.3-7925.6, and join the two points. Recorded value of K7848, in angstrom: 7841.14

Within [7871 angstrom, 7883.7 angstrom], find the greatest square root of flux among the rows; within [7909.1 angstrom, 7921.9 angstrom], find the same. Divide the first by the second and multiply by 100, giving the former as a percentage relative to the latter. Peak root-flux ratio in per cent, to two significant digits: 98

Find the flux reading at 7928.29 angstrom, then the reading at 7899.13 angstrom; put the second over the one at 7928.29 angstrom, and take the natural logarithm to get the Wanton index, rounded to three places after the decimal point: 0.036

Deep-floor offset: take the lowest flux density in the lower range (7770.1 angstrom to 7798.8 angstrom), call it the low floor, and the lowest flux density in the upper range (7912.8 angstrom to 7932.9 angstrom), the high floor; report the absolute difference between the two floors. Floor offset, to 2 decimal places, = 0.53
